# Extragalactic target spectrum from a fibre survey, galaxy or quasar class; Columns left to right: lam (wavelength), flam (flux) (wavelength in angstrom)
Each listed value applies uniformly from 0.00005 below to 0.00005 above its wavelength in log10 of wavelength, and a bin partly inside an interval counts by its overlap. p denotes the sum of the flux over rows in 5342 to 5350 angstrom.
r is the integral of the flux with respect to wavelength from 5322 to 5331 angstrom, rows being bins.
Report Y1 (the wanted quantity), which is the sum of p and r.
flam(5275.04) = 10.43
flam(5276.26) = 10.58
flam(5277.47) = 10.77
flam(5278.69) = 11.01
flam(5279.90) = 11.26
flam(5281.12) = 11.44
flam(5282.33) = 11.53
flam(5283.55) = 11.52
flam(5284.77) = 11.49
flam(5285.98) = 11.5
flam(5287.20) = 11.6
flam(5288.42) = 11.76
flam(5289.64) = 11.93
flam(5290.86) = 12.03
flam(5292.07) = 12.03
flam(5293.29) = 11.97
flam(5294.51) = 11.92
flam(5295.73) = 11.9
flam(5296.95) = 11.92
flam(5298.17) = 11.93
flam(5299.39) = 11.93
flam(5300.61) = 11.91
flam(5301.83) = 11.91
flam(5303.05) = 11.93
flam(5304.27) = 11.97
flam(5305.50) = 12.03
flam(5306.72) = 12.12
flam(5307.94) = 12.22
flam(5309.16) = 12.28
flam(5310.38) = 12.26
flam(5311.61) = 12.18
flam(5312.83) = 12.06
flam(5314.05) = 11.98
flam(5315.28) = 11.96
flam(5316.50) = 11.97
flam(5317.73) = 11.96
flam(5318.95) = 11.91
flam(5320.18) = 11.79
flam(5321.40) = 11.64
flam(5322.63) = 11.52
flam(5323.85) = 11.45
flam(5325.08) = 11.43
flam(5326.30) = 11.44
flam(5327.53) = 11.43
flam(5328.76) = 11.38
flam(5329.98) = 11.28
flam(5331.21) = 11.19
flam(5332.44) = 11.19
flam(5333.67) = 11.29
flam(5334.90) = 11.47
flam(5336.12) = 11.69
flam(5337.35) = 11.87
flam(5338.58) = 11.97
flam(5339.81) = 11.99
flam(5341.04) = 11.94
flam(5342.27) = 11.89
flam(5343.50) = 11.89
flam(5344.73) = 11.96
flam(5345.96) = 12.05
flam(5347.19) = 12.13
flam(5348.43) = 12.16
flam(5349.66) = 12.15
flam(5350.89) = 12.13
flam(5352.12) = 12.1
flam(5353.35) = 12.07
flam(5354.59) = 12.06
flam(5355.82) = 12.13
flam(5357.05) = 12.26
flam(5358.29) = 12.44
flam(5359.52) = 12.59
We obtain 187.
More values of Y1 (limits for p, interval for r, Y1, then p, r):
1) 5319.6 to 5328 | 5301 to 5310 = 189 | 80.70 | 109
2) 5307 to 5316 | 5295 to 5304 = 192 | 84.94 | 107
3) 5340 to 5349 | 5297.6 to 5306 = 184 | 84.02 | 100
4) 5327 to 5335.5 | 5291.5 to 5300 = 181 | 79.23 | 101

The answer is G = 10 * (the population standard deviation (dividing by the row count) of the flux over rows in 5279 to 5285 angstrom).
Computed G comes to 0.99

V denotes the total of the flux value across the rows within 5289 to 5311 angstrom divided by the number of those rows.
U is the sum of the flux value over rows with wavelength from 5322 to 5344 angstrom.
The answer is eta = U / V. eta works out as 17.3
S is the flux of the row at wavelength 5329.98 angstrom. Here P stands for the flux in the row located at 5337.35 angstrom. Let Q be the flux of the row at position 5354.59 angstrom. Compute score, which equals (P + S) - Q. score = 11.1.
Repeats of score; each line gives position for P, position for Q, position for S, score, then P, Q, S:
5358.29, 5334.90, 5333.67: 12.3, 12.44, 11.47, 11.29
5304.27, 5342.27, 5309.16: 12.4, 11.97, 11.89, 12.28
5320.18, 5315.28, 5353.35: 11.9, 11.79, 11.96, 12.07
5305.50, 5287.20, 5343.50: 12.3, 12.03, 11.6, 11.89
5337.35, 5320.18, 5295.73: 12.0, 11.87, 11.79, 11.9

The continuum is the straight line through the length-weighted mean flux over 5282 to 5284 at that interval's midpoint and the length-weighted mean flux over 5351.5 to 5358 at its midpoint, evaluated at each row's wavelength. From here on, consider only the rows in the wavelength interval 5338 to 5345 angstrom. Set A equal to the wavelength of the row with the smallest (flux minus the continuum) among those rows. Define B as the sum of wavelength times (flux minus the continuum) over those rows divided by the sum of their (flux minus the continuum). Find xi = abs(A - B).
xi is 0.9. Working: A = 5343.50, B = 5342.6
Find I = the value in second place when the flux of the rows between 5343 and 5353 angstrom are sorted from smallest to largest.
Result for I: 11.96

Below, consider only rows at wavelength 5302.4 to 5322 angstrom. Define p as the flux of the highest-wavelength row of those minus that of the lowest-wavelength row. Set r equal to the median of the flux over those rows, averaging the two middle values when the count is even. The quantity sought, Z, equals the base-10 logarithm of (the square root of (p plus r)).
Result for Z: 0.534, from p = -0.3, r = 12.0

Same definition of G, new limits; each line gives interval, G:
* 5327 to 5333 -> 0.98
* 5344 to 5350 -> 0.76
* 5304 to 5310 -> 1.15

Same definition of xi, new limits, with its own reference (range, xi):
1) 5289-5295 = 2.6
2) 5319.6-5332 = 4.0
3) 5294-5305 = 2.6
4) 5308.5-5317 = 4.7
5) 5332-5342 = 1.9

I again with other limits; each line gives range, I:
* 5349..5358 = 12.07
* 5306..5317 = 11.97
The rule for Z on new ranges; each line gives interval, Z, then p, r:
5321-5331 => 0.522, -0.4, 11.4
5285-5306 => 0.548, 0.5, 11.9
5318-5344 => 0.530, 0.0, 11.5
